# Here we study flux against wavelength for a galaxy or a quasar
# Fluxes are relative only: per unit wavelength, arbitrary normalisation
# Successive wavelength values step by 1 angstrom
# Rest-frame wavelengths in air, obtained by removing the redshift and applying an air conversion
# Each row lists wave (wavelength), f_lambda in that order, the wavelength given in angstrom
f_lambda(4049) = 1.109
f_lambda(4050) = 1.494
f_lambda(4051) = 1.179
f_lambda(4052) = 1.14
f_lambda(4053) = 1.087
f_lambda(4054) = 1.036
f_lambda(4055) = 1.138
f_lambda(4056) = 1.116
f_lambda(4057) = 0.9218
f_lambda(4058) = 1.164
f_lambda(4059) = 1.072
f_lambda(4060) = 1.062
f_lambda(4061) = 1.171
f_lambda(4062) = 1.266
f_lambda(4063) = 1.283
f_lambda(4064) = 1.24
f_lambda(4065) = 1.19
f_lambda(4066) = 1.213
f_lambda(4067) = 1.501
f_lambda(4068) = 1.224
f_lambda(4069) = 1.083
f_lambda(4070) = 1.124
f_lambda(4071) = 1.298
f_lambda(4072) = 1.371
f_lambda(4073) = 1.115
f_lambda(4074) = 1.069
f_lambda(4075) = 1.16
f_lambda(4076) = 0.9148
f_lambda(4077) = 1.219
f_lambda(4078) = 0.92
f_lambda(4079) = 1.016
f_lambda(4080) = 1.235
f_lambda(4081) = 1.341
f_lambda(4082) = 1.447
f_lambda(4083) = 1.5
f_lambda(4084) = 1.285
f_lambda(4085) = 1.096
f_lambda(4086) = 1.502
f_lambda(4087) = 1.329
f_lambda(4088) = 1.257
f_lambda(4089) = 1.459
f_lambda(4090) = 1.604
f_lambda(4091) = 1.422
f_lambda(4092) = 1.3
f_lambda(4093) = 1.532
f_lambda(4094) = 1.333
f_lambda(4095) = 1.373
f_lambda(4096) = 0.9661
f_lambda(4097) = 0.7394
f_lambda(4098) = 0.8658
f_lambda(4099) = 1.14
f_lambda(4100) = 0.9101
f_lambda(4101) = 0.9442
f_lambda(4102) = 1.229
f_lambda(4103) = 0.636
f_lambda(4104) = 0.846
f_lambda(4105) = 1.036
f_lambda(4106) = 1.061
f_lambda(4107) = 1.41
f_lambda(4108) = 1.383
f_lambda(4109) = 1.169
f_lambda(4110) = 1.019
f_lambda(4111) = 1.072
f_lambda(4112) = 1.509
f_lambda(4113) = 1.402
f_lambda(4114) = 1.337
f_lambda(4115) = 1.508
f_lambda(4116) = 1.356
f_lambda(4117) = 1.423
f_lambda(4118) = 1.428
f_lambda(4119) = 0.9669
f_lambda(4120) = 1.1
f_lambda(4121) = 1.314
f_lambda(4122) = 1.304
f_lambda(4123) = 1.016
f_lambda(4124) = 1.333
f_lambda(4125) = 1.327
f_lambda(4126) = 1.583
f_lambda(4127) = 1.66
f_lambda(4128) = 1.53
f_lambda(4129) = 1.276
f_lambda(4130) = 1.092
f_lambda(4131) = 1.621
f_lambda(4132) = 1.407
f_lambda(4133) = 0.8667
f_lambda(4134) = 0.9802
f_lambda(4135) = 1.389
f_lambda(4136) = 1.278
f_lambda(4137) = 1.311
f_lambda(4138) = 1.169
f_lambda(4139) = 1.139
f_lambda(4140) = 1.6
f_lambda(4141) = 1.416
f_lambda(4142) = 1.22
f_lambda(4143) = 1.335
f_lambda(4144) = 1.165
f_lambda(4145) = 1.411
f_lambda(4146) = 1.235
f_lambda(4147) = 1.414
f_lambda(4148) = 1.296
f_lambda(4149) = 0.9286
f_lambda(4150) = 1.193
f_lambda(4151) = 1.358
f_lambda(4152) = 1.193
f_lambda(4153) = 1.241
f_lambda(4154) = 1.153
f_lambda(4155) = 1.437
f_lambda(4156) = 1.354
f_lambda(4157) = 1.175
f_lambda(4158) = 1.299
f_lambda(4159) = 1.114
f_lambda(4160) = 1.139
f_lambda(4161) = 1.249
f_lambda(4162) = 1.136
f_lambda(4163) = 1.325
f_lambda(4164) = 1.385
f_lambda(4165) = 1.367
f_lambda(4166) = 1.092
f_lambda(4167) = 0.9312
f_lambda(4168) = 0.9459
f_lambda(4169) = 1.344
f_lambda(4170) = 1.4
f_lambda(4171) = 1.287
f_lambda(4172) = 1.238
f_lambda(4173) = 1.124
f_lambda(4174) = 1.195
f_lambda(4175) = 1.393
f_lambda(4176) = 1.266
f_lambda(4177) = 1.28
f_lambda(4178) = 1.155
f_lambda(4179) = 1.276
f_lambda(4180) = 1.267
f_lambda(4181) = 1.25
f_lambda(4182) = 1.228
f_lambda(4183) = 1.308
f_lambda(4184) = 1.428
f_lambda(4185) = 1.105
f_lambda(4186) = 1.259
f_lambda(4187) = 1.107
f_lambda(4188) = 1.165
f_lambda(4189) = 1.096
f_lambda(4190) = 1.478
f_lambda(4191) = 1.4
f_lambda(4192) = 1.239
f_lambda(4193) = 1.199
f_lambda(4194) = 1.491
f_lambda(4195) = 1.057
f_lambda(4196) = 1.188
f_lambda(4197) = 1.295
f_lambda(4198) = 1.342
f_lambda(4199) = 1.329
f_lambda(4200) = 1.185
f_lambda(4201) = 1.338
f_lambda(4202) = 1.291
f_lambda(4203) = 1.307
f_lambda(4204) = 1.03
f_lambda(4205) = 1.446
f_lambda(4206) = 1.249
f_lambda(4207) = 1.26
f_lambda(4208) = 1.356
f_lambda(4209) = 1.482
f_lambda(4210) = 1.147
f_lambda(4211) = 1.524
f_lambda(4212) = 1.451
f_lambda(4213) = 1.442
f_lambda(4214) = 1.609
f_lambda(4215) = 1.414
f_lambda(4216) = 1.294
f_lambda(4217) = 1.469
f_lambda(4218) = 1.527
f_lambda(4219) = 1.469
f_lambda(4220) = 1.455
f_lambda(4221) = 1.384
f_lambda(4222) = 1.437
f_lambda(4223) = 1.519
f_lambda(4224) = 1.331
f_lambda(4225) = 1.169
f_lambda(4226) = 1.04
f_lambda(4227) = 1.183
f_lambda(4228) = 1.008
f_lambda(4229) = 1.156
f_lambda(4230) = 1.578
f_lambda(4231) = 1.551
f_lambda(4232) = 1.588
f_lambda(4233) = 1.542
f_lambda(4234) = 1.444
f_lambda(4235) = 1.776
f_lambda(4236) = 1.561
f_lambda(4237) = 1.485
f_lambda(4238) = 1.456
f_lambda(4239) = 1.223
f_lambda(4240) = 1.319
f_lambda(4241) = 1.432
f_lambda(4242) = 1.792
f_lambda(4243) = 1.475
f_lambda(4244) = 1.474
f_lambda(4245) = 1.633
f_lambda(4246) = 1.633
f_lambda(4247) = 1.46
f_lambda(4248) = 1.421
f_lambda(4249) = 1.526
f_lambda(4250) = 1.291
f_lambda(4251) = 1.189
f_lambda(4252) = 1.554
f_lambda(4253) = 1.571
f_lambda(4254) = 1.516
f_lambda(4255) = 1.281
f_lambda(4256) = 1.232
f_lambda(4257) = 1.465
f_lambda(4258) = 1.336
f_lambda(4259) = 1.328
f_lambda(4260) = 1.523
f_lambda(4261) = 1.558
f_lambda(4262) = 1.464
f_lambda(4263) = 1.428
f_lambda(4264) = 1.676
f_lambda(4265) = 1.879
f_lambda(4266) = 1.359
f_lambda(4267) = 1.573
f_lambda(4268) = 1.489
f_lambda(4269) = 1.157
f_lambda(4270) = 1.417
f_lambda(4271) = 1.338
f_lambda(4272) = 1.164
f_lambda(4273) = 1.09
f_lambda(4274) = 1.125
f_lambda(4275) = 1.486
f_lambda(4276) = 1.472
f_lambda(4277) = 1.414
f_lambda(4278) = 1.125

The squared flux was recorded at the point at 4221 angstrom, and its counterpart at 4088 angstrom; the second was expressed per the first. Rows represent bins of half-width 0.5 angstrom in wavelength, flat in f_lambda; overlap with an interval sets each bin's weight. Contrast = 0.82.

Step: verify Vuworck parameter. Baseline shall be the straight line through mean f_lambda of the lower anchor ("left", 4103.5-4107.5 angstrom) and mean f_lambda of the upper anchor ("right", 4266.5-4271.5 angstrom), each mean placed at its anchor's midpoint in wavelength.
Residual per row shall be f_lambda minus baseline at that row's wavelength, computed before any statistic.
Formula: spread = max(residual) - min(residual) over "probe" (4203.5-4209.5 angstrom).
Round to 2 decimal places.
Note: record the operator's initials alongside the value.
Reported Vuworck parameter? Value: 0.44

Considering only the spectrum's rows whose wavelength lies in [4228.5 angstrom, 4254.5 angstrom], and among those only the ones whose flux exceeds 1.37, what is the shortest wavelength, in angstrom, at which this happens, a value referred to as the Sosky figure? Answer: 4230 angstrom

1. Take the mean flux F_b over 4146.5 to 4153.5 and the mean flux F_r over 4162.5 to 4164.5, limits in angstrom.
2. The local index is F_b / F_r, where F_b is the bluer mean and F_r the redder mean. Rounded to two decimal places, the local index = 0.91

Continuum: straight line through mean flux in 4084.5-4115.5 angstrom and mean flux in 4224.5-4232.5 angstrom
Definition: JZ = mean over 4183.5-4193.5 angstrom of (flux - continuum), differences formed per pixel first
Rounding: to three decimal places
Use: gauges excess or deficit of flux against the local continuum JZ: -0.012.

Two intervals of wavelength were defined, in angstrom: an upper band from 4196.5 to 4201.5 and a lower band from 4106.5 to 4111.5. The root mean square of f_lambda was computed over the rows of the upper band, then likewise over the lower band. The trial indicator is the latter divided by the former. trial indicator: 0.94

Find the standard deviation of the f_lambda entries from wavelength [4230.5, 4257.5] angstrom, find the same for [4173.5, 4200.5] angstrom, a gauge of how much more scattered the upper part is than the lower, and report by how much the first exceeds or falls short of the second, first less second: 0.04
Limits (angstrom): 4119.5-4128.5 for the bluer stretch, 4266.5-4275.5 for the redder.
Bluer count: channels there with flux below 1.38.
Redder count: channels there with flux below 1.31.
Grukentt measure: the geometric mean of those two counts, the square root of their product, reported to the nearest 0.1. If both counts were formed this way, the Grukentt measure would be 4.9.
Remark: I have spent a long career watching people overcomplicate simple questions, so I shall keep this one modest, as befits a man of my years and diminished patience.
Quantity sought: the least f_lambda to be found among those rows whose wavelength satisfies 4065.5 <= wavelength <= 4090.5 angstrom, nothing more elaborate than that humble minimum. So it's 0.9148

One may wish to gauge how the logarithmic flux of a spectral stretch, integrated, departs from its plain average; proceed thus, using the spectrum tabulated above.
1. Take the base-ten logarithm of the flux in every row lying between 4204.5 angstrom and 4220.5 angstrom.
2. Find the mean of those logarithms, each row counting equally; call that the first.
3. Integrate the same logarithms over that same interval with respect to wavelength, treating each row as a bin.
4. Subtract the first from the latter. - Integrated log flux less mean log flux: 2.2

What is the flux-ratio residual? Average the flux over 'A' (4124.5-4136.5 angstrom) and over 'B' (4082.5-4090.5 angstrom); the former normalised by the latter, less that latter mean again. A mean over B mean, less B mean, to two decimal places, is -0.41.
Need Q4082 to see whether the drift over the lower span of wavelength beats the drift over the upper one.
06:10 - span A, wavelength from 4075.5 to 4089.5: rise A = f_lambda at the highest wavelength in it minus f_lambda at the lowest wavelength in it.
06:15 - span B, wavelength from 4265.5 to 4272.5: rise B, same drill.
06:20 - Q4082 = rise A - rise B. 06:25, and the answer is 0.74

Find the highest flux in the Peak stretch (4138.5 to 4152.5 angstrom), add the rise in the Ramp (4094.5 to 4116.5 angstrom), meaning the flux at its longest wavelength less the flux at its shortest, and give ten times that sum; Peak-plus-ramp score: 15.8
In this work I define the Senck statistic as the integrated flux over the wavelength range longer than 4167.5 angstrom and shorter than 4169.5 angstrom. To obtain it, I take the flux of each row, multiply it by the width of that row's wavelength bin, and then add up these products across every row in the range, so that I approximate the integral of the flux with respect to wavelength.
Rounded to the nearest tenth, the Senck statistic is 2.3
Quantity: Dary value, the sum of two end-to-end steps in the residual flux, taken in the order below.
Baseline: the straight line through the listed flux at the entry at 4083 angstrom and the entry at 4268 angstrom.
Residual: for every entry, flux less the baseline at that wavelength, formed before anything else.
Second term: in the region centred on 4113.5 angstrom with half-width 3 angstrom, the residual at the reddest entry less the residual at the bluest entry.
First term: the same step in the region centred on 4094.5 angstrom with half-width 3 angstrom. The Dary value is -0.28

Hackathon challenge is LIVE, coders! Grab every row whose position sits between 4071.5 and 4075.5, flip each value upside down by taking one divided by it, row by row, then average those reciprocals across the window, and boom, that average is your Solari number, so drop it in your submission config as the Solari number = 0.856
